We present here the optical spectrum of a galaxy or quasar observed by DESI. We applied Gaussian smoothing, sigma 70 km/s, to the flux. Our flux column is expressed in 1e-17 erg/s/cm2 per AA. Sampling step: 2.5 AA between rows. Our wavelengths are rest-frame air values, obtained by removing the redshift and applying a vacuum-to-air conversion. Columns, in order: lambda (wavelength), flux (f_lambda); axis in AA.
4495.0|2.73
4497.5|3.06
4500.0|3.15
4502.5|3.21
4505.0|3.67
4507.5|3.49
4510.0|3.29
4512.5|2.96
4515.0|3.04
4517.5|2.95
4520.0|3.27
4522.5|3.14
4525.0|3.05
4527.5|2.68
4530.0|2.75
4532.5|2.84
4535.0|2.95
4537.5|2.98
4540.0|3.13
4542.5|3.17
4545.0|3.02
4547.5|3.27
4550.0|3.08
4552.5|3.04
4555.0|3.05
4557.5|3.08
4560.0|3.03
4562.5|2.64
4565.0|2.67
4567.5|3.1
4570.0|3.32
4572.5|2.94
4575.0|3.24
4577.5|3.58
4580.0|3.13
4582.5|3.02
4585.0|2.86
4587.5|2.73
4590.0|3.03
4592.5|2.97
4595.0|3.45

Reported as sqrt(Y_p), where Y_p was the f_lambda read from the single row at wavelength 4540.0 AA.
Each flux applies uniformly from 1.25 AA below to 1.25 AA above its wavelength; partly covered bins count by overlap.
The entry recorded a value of 1.77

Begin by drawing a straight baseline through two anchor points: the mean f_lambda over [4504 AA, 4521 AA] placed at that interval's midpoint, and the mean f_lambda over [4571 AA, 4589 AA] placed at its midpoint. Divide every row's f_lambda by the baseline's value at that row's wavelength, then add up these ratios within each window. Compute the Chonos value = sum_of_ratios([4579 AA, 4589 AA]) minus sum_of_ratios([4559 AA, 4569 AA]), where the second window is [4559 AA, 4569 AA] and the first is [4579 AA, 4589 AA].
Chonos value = 0.2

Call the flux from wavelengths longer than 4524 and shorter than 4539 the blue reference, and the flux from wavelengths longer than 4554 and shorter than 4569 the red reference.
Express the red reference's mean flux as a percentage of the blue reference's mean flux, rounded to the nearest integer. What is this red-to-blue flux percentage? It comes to 102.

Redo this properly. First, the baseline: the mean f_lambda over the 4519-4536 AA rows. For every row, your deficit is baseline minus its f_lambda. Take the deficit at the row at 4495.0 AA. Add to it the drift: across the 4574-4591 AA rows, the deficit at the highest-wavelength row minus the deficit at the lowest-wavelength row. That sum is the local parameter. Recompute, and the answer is 0.4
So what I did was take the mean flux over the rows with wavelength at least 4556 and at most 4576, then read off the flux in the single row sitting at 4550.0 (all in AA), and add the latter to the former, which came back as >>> 6.08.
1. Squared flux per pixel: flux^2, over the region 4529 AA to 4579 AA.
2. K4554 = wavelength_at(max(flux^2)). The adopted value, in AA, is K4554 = 4577.5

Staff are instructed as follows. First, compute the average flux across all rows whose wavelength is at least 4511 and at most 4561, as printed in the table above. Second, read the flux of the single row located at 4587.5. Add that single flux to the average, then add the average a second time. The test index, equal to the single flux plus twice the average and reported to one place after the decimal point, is 8.8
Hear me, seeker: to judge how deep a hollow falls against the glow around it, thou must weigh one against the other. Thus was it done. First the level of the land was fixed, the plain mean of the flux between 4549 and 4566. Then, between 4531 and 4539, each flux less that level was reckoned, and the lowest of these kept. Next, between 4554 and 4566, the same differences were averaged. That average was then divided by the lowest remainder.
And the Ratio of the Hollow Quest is 0.5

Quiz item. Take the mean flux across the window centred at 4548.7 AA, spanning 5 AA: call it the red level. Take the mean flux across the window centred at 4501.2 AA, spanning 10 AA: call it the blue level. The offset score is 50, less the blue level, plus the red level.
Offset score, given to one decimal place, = 49.9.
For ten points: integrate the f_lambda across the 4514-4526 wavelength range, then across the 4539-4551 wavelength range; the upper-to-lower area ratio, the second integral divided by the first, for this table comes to 1.01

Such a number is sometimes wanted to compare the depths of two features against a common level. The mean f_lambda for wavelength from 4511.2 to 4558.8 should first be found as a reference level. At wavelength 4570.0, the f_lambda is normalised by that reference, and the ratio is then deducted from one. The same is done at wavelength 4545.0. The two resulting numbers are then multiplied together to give -0.0001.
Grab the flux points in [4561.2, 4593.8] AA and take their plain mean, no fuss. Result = 3.02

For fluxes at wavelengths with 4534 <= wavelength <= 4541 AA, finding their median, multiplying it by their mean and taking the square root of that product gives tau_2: 3.00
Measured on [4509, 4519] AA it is 3.03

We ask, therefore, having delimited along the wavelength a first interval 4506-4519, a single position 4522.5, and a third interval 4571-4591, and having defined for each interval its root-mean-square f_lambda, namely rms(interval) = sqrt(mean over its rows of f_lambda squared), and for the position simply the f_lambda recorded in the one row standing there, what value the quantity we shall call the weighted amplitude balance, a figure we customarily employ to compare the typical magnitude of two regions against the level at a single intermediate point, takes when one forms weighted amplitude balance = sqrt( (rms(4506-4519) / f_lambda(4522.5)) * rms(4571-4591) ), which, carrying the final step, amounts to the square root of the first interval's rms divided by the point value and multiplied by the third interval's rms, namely 1.76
